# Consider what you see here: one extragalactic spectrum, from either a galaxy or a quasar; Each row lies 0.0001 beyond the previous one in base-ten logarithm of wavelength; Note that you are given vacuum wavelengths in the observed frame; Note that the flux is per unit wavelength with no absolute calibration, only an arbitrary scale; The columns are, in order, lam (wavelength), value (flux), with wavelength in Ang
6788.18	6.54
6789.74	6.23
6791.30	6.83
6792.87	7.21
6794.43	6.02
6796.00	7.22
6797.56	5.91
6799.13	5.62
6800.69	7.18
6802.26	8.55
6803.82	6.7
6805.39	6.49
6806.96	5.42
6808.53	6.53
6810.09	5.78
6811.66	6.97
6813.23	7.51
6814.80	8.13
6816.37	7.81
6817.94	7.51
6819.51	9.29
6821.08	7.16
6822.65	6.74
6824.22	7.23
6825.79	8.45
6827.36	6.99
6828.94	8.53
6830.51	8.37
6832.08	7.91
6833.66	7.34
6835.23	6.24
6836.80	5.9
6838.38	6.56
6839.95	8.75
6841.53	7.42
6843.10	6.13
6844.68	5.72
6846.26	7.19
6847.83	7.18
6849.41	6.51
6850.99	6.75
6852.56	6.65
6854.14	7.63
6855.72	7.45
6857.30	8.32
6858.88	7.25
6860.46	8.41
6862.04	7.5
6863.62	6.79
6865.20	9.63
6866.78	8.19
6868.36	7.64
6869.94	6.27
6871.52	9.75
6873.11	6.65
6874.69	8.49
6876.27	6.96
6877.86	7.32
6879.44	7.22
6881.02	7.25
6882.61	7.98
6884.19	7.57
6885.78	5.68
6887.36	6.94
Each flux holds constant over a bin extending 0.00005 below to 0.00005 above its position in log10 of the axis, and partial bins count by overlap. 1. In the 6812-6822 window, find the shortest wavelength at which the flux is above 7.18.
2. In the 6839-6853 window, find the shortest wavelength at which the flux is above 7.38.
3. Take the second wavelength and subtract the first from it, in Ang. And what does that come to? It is 26.7 Ang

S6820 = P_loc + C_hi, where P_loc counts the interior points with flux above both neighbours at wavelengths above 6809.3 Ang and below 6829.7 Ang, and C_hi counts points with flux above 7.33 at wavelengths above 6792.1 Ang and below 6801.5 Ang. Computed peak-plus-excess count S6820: 3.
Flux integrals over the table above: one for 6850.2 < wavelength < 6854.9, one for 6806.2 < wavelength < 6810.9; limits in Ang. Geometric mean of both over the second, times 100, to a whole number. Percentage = 109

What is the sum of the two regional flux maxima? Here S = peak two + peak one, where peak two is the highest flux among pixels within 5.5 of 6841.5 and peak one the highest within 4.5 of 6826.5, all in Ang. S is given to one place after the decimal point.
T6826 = 17.3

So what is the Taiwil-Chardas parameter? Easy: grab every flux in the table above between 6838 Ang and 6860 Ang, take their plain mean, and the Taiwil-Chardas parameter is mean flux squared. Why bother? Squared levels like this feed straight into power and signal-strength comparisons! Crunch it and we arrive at 51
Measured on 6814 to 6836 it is 59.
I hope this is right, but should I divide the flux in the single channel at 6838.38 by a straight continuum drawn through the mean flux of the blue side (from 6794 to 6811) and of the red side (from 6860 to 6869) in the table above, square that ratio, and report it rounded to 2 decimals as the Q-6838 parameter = 0.79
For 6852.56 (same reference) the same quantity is 0.74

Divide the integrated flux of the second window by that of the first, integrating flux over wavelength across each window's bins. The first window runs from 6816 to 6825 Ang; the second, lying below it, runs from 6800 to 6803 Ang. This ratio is 0.3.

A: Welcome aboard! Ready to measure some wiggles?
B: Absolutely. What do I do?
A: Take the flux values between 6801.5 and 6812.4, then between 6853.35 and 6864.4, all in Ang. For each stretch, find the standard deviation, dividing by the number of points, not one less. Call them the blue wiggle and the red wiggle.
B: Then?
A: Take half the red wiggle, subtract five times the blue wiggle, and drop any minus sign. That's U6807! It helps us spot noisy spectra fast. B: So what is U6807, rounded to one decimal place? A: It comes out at 4.4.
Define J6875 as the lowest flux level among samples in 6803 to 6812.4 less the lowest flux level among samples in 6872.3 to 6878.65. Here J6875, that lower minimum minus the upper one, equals -1.2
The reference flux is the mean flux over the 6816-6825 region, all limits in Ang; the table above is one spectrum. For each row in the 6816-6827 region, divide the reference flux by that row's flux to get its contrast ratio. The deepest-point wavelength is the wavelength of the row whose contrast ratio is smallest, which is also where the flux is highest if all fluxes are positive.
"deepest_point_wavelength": 6819.51 Ang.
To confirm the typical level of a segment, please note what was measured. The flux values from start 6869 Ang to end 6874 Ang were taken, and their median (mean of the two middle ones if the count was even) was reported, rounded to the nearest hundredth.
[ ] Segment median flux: 6.65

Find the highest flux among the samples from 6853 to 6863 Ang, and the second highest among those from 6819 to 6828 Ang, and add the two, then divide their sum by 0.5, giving 33.7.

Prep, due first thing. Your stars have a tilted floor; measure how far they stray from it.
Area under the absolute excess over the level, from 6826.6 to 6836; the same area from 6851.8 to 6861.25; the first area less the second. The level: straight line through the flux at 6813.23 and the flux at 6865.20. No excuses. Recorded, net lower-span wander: -7.6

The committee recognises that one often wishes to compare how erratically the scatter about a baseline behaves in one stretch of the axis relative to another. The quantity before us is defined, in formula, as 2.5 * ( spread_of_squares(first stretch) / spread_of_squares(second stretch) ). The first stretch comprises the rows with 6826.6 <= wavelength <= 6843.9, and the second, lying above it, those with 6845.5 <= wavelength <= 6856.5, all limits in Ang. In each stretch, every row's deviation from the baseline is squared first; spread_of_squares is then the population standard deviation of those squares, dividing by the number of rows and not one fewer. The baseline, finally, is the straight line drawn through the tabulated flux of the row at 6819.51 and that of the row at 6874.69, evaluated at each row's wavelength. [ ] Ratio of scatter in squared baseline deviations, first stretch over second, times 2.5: 6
